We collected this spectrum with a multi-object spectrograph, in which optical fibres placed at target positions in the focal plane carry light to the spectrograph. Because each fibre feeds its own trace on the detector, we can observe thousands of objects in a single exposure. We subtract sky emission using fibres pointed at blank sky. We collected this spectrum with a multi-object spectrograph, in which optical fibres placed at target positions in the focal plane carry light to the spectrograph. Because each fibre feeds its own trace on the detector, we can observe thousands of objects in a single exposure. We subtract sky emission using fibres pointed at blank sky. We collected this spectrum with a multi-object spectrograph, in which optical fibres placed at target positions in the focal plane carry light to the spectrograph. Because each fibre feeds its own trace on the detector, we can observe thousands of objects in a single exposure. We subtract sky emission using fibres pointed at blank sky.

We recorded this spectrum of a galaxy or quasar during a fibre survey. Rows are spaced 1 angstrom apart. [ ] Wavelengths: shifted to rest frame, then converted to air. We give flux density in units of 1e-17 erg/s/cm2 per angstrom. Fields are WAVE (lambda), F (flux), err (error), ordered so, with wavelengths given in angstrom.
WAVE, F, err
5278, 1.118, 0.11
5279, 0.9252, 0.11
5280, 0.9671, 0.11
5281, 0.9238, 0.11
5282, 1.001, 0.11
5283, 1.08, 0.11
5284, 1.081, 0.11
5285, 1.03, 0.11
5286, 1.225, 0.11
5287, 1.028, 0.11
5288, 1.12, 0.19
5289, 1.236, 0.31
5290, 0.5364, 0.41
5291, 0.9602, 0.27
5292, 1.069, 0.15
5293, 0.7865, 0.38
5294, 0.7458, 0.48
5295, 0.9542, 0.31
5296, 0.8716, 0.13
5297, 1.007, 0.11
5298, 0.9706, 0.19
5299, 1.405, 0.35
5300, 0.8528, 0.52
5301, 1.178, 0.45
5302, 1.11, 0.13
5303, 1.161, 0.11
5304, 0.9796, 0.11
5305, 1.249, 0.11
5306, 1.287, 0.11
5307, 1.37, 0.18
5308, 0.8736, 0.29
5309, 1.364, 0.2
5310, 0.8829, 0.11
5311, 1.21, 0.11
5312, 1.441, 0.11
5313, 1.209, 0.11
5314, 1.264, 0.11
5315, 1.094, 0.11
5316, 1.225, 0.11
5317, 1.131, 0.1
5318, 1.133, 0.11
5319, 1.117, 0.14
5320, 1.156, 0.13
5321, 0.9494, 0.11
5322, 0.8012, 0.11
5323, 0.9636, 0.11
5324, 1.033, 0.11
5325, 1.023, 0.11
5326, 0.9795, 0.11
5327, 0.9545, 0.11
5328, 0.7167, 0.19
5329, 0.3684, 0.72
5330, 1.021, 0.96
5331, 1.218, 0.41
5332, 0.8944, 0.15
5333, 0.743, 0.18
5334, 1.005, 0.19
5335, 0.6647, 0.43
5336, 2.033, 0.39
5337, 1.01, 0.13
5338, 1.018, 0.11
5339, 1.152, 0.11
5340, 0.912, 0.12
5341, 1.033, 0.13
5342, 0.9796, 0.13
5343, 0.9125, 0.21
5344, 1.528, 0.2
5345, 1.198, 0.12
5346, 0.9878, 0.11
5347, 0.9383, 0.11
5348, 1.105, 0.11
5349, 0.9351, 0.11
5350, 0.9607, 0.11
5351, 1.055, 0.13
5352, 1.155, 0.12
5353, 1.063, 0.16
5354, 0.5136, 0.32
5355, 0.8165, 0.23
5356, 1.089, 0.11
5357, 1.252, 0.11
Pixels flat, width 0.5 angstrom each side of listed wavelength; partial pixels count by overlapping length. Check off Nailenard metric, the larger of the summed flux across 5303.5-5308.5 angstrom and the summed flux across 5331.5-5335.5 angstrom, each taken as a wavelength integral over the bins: 5.8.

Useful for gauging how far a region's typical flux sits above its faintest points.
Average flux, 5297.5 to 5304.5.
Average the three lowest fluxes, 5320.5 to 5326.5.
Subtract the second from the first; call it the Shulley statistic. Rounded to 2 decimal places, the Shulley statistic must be 0.19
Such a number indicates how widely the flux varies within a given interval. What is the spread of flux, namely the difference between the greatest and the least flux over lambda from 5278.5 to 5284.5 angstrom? 0.16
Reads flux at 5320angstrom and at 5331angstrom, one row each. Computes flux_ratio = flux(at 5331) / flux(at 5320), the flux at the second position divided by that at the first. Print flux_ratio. 1.1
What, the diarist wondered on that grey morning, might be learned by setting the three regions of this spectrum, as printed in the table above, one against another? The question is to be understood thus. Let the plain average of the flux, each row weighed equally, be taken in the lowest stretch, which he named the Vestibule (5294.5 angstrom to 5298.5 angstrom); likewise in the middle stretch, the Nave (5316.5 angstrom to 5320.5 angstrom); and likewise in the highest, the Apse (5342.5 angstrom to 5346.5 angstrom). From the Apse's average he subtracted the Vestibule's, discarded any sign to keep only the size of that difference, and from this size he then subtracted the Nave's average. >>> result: -0.93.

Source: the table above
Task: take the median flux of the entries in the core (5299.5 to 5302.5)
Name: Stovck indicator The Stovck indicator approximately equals 1.11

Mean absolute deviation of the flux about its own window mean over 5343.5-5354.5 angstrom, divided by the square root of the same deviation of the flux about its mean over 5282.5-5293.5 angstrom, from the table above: 0.423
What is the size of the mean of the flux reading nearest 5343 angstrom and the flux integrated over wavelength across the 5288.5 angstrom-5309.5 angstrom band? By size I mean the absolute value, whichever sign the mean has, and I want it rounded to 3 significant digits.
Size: 11.4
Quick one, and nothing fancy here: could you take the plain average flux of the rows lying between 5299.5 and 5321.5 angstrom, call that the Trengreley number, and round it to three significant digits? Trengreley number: 1.15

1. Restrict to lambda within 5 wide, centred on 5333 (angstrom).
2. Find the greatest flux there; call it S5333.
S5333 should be 1.218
